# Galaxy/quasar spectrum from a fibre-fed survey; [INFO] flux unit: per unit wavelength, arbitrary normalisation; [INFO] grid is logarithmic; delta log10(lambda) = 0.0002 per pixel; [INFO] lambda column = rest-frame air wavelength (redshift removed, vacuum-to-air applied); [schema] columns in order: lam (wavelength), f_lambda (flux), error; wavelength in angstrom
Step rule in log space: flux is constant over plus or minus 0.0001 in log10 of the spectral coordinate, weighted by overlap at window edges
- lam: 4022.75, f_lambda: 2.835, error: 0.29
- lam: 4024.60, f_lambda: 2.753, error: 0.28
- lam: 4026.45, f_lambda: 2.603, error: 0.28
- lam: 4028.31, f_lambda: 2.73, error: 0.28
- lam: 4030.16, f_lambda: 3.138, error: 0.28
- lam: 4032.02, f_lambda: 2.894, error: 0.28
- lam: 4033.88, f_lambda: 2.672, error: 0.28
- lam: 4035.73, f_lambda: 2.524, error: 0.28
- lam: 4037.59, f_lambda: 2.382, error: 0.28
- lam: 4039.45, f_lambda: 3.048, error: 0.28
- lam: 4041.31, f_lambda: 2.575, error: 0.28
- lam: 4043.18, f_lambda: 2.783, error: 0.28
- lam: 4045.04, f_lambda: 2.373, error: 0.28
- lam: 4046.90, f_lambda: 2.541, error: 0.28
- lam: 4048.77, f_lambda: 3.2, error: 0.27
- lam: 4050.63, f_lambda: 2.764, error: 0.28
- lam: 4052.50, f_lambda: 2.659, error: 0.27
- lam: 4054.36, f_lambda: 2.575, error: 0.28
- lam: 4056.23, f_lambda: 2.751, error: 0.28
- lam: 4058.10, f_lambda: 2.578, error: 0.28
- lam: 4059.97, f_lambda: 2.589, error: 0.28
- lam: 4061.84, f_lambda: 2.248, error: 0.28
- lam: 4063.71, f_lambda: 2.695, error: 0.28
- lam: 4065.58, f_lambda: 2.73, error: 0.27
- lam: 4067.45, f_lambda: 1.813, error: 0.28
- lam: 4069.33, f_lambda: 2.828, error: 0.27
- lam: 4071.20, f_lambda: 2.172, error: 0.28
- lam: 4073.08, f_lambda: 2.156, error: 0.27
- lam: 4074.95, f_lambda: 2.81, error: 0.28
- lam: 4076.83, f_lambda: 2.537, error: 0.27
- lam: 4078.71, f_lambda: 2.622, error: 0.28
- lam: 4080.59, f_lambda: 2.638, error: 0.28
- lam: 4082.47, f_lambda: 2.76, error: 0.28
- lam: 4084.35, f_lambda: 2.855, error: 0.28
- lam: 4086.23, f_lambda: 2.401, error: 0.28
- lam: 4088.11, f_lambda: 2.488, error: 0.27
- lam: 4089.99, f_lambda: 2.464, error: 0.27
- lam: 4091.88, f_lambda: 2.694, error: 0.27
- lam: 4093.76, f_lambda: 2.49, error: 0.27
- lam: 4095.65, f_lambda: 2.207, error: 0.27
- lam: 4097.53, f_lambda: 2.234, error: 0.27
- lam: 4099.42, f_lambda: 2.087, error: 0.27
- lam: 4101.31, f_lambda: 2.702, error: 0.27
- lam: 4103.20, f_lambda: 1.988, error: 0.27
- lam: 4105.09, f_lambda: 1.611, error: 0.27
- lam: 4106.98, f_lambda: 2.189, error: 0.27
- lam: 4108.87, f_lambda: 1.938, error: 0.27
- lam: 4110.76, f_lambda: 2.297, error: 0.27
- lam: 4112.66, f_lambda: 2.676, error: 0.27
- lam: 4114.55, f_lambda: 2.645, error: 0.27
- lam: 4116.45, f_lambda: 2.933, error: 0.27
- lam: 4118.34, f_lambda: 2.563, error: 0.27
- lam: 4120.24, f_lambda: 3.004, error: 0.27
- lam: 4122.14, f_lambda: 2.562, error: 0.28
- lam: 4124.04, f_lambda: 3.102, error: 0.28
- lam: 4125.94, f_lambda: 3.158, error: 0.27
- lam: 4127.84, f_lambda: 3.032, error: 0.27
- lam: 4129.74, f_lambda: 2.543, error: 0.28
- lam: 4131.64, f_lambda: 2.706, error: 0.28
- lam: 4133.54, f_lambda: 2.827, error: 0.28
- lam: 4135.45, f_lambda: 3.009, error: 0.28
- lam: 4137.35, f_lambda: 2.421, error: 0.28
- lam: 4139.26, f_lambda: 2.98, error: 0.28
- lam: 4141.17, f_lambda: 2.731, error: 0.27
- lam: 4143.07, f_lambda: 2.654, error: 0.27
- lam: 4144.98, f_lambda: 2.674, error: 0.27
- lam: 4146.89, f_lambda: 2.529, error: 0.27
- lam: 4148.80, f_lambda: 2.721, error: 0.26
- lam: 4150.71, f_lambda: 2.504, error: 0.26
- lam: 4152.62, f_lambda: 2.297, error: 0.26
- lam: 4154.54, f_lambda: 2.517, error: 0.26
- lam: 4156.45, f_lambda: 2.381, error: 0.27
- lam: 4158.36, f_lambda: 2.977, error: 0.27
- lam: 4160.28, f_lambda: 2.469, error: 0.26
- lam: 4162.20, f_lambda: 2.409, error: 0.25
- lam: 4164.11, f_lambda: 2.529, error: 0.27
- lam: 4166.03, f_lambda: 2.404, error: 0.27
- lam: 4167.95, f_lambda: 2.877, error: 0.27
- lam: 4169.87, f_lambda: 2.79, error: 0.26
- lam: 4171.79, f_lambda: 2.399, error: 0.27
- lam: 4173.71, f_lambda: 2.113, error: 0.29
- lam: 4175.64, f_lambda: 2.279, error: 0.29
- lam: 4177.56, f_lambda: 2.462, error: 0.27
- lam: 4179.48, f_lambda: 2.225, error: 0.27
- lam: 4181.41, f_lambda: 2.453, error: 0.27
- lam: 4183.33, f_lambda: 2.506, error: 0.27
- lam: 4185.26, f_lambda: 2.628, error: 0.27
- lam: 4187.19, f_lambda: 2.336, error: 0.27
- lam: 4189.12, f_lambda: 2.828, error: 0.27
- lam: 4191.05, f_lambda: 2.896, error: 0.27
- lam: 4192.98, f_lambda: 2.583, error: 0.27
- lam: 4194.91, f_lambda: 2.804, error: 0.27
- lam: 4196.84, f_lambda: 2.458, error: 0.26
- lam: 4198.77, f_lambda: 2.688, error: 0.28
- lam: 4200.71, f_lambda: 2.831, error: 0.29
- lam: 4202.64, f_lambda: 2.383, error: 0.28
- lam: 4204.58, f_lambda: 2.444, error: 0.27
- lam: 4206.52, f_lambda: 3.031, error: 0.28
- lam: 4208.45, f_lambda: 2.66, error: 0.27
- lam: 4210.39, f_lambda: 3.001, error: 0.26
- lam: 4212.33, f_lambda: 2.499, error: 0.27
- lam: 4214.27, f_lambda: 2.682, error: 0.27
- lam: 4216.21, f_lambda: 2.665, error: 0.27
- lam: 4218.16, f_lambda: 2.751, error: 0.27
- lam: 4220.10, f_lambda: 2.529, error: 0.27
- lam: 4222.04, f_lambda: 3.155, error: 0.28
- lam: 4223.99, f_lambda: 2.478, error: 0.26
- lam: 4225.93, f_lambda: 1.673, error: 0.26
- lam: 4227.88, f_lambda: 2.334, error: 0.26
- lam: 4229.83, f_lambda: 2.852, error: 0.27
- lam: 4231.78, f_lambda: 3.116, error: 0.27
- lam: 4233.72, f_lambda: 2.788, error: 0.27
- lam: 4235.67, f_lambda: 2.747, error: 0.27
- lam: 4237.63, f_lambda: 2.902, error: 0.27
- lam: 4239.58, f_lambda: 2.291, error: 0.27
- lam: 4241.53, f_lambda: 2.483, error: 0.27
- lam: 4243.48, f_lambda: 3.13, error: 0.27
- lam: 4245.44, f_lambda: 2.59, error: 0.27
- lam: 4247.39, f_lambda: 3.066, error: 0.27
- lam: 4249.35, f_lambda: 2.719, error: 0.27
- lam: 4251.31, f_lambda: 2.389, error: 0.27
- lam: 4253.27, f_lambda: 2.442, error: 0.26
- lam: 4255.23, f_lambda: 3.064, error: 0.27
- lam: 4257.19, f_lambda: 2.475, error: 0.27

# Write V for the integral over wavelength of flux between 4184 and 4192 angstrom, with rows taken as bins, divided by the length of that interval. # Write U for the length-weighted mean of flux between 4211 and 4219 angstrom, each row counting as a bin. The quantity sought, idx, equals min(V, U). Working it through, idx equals 2.66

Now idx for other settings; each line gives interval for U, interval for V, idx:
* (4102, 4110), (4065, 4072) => 1.97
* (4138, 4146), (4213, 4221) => 2.65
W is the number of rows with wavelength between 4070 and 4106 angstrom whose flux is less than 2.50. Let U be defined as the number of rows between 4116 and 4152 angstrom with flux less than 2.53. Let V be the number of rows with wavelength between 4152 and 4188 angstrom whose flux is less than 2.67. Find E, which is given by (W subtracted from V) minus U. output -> 2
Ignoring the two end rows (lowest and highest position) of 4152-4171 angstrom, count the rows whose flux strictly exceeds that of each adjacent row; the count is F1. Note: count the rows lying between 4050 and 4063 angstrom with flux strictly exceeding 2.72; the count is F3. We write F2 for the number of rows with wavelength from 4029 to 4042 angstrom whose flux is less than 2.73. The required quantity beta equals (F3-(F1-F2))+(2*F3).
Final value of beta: 6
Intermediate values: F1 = 4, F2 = 4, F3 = 2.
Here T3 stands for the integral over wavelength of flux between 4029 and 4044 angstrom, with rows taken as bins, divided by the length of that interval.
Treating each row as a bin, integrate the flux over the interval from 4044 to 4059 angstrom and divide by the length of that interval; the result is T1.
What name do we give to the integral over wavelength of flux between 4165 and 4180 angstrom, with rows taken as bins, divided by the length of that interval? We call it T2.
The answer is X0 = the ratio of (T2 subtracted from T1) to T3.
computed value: 0.08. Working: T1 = 2.68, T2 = 2.45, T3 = 2.75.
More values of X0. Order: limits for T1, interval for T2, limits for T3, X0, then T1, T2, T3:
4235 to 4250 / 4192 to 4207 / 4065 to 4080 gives 0.04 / 2.74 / 2.64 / 2.46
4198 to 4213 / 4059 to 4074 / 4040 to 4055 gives 0.11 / 2.70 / 2.40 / 2.70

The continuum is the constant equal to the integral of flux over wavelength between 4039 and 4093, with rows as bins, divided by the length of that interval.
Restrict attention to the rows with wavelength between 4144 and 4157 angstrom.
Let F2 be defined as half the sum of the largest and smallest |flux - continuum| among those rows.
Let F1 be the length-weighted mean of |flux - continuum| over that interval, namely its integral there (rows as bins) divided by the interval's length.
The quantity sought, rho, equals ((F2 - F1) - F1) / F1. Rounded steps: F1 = 0.133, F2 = 0.18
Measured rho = -0.6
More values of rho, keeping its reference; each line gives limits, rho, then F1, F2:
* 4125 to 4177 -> -0.6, 0.219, 0.31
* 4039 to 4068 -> 0.0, 0.197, 0.39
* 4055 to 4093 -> 0.0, 0.195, 0.39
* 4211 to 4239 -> -0.2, 0.272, 0.49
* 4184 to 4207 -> -0.8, 0.186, 0.22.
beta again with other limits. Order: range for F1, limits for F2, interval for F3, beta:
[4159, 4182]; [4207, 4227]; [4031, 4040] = 10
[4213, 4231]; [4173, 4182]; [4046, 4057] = 12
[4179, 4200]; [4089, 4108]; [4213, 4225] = 13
